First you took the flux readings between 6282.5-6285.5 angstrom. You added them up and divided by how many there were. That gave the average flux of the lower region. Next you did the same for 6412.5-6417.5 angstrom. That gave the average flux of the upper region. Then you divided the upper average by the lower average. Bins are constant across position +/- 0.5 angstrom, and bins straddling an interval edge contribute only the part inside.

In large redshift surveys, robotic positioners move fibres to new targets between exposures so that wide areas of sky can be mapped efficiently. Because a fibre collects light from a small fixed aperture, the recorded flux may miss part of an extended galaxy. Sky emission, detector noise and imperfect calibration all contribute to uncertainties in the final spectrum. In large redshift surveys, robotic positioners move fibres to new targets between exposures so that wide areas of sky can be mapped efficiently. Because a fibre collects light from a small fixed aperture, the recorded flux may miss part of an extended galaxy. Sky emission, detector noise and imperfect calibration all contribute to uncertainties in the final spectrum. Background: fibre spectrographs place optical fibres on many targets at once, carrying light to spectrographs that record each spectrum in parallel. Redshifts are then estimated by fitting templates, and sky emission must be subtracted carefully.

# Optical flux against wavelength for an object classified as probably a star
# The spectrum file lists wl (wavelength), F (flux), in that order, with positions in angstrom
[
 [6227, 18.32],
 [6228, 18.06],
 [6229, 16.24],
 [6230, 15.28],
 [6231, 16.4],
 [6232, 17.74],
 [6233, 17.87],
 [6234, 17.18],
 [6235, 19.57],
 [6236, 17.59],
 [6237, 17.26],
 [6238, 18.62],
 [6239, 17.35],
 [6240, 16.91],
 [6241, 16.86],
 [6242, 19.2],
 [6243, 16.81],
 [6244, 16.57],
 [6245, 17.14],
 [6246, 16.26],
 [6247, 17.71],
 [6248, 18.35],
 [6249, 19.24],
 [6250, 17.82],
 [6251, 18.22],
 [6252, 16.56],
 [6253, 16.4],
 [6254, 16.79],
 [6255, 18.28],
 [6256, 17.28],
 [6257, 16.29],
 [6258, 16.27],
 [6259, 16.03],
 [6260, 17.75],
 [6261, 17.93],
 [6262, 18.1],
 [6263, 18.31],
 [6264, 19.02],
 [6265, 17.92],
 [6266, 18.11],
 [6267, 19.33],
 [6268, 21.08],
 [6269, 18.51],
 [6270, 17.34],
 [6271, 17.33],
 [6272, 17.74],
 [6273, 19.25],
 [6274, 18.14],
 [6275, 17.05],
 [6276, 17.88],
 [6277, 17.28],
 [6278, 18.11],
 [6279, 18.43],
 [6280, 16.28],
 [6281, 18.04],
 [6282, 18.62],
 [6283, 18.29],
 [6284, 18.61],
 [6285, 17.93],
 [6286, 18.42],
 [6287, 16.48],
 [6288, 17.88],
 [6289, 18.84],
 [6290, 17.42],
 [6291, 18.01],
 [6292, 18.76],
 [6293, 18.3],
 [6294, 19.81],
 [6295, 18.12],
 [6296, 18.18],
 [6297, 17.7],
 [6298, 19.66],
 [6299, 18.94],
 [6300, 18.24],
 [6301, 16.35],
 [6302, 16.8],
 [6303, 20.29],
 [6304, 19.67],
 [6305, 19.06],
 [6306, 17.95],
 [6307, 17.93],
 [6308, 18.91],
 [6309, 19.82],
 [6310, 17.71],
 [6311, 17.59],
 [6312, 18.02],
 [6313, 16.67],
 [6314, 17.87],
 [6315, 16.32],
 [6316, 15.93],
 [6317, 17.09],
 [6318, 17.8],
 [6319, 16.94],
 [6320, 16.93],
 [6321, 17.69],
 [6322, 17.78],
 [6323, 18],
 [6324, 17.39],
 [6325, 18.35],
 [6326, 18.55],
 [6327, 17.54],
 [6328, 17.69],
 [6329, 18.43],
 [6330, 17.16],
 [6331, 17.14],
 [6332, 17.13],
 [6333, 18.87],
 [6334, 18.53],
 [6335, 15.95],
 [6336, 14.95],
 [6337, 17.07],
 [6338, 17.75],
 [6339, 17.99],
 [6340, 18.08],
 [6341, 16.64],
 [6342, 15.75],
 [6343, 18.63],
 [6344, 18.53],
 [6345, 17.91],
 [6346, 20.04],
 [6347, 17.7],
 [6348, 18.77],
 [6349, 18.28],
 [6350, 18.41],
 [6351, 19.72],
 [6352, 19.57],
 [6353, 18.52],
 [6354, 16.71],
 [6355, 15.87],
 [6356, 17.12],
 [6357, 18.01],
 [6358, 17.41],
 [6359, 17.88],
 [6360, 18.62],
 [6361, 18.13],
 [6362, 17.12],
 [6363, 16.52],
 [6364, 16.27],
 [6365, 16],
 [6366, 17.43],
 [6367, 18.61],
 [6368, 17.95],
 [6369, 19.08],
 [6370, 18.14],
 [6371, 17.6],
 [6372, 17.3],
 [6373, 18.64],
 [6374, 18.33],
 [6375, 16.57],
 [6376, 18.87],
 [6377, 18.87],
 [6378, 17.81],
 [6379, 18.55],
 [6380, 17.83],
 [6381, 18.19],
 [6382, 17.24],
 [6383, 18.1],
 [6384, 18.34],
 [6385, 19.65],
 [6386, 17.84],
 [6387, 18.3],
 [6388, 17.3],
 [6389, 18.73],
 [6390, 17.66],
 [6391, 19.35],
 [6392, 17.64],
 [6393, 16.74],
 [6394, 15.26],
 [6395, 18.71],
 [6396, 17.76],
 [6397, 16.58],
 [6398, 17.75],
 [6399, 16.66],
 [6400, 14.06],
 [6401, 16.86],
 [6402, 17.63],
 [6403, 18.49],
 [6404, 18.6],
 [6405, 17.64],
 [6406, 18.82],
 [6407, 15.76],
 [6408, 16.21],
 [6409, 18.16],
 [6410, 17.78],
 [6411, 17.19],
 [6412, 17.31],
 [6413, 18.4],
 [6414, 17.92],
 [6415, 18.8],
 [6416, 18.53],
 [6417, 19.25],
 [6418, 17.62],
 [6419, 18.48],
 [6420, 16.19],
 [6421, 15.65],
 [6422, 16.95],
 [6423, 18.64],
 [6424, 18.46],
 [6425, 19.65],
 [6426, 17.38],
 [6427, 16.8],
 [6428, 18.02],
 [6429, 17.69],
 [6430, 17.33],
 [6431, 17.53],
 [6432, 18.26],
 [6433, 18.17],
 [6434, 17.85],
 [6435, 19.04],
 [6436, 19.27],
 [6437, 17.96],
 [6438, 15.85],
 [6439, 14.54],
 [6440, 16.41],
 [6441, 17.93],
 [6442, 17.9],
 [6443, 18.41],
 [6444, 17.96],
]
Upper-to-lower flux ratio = 1.02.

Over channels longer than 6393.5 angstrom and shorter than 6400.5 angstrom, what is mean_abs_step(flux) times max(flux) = 33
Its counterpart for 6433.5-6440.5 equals 26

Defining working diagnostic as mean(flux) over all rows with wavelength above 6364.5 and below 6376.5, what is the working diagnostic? 17.9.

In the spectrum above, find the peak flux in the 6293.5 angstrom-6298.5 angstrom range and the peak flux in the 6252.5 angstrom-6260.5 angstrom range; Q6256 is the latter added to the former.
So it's 38.1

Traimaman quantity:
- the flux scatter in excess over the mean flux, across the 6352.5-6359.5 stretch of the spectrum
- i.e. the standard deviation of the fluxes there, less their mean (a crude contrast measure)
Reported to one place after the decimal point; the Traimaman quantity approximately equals -16.5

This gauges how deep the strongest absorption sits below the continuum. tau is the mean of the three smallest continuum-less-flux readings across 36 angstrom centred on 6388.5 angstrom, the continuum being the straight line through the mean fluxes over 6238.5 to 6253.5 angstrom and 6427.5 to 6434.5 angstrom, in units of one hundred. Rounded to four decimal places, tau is -0.0156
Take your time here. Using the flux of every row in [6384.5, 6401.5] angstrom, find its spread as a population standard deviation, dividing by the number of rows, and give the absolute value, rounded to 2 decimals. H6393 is 1.36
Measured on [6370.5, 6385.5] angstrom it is 0.74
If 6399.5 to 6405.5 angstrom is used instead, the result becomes 1.53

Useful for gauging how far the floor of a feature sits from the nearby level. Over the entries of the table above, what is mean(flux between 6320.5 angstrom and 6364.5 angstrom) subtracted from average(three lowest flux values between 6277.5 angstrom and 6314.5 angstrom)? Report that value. -1.4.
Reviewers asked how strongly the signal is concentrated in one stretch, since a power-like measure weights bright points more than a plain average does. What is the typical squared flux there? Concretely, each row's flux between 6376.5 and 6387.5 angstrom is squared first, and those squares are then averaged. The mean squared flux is 333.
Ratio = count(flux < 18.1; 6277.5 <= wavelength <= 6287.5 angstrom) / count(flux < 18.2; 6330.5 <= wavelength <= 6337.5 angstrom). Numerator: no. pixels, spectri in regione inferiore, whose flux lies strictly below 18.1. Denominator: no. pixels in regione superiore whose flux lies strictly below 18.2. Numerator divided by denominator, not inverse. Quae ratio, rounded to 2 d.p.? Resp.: 0.80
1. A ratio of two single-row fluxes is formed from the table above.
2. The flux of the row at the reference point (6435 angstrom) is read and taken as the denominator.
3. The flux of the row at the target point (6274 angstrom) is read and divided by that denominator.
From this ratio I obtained 0.95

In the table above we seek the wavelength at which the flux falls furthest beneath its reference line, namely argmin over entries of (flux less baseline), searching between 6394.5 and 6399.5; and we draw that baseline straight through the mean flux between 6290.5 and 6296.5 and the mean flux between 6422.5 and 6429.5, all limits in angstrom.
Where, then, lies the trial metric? 6397 angstrom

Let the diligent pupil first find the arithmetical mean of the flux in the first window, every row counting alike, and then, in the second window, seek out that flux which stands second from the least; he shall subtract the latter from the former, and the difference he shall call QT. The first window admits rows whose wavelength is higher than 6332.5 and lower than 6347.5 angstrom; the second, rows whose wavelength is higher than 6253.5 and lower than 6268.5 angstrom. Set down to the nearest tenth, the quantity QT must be 1.4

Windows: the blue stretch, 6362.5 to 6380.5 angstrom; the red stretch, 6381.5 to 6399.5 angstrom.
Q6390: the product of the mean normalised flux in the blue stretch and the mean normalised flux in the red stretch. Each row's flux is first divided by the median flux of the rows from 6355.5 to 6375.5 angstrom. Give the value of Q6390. 1.00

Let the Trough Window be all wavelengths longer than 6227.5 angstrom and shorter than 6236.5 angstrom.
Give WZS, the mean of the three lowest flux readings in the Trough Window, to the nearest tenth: 16.0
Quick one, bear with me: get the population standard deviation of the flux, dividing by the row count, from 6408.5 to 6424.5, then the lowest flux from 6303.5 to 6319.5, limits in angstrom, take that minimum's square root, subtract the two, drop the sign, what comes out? 3.05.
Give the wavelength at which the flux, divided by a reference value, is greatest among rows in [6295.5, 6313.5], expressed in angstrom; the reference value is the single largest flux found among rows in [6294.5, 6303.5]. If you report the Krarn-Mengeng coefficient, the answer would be 6303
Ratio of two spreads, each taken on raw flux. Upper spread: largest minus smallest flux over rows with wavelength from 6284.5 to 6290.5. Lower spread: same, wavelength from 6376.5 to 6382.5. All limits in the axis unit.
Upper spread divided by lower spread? 1.4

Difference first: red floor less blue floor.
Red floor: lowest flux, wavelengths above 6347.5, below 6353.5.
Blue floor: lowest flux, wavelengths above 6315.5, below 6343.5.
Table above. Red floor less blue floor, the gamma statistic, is 3.3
